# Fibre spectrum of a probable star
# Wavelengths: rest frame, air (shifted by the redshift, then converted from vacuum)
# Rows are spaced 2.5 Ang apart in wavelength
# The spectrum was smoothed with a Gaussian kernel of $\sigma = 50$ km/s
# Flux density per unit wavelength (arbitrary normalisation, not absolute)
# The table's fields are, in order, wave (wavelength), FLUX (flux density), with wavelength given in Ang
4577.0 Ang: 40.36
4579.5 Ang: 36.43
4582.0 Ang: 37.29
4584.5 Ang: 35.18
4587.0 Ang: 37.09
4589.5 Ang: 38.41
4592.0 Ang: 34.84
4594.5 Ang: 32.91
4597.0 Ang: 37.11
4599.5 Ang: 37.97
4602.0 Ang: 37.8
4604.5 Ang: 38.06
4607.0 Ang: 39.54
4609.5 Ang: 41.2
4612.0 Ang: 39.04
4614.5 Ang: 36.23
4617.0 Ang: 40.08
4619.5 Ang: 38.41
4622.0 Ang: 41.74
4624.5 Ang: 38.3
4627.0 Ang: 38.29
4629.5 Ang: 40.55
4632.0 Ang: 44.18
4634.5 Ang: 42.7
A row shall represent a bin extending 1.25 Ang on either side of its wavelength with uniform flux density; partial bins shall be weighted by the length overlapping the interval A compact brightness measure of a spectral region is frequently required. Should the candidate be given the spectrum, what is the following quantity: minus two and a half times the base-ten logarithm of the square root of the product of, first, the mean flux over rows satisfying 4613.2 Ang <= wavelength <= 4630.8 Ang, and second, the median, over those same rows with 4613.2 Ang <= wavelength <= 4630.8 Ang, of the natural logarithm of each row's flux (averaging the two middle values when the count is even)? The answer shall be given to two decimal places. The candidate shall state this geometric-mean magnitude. -2.69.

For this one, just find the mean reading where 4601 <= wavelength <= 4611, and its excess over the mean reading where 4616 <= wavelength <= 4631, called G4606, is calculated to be -0.4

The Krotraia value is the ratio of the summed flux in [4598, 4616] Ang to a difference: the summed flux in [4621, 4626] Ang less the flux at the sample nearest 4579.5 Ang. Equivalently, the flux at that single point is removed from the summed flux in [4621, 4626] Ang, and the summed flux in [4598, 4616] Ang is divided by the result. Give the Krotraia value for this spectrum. 6.2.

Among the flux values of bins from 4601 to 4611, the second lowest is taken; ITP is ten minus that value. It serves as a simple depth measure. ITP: -28.1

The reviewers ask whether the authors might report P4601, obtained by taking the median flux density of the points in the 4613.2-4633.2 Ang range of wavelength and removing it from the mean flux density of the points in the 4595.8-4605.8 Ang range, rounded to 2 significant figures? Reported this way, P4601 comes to -1.5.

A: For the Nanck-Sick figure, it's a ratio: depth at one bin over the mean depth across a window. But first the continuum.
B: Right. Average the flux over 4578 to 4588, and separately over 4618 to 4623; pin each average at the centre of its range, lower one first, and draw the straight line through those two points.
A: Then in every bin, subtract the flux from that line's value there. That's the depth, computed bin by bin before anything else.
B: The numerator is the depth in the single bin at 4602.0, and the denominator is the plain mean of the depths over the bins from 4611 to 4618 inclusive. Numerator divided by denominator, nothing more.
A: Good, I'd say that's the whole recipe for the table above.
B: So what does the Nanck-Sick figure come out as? 0.5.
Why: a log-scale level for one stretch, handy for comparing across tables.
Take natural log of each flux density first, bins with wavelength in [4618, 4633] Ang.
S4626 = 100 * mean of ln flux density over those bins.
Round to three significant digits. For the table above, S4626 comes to 369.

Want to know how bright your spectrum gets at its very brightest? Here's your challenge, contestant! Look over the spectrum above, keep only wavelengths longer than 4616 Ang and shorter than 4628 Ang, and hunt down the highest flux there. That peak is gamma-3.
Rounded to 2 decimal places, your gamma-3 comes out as 41.74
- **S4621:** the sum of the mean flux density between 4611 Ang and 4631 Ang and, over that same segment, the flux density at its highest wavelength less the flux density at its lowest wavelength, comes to 41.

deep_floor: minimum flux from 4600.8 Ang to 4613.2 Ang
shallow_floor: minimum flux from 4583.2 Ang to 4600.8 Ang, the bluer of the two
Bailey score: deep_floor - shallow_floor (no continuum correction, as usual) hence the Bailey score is 5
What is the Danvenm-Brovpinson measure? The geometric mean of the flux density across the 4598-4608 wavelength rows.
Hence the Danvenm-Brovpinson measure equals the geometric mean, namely 38.3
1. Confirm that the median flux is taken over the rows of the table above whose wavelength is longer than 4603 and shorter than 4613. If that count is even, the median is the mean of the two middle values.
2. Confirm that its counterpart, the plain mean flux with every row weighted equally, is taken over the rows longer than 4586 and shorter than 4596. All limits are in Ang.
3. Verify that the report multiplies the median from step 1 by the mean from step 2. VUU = 1407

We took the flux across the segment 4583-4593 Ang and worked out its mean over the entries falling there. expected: 36.4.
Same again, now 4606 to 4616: 39.0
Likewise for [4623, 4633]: 40.3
